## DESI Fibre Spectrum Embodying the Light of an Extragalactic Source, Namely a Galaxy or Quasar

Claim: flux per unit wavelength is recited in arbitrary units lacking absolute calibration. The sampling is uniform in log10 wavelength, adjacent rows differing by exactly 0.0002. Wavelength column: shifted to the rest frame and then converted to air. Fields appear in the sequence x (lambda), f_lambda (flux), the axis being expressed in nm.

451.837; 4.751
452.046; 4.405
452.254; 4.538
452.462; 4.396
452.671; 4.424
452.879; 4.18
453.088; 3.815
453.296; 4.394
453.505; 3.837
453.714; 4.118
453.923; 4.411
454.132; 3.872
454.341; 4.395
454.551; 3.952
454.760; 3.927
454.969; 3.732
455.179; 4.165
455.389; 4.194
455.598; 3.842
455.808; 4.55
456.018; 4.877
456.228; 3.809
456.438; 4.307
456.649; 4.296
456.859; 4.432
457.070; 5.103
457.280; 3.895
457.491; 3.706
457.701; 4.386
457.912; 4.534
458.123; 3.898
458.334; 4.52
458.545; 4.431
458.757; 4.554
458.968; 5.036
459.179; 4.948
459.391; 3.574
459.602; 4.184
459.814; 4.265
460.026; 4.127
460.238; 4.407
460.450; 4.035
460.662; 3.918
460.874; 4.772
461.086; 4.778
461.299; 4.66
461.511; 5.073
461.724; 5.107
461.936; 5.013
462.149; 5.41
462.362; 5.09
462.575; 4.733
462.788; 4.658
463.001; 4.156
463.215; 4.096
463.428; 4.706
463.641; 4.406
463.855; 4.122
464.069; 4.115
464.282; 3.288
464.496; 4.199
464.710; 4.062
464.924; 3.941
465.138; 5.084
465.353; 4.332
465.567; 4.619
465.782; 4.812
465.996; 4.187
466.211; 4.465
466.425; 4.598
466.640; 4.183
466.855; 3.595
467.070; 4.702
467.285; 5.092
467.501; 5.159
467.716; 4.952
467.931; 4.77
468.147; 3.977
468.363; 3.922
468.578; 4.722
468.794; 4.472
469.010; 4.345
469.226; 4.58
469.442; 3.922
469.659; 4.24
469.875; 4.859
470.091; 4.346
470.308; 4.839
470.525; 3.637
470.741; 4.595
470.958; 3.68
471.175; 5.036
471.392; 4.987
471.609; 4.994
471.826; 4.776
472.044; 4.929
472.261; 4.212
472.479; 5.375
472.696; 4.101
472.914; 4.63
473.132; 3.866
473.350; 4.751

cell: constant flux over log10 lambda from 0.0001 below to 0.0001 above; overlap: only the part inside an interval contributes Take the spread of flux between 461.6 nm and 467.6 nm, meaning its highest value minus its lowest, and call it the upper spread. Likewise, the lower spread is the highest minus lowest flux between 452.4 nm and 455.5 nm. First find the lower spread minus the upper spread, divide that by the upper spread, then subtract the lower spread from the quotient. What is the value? -1.4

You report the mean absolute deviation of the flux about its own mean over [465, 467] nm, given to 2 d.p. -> 0.32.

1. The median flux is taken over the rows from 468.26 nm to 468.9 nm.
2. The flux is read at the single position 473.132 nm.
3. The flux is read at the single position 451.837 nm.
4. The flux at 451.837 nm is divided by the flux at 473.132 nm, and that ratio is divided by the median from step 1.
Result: 0.27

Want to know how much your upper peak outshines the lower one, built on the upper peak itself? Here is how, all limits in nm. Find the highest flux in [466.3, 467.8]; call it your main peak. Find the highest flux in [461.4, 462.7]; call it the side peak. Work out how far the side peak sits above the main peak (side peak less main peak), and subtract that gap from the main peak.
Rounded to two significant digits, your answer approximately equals 4.9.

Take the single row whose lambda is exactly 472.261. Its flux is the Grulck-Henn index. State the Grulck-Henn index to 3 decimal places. 4.212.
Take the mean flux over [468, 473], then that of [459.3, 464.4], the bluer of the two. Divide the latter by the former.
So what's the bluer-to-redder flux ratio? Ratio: 0.99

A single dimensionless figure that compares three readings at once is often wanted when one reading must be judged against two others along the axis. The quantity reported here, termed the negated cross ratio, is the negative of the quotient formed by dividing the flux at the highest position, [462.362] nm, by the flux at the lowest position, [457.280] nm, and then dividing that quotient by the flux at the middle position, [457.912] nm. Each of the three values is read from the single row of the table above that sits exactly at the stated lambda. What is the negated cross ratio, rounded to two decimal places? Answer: -0.29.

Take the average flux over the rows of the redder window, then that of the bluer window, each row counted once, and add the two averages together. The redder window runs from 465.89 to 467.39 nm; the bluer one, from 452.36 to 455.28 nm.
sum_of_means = 8.5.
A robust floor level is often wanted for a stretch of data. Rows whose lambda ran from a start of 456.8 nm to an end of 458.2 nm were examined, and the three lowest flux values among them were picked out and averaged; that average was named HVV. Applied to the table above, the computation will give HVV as 3.83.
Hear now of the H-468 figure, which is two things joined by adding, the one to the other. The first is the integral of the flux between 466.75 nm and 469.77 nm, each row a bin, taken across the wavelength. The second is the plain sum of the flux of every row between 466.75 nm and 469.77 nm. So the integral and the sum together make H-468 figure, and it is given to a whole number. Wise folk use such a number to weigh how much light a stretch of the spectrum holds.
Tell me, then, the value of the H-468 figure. 76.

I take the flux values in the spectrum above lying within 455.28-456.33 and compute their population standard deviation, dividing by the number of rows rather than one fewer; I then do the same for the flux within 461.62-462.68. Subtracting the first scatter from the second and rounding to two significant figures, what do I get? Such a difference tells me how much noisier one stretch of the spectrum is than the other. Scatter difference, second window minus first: -0.20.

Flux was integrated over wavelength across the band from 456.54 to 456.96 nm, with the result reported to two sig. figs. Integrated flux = 1.8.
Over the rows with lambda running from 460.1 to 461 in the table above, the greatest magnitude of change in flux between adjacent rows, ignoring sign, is 0.85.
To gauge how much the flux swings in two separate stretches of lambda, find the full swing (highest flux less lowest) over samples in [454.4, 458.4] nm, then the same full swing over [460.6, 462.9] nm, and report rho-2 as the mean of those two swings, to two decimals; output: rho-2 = 1.44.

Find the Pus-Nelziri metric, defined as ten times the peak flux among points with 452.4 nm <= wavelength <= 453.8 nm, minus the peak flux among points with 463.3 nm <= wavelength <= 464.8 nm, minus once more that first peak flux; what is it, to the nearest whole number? 35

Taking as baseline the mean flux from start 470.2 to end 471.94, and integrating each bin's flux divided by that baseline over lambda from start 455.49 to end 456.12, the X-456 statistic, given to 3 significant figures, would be 0.610 nm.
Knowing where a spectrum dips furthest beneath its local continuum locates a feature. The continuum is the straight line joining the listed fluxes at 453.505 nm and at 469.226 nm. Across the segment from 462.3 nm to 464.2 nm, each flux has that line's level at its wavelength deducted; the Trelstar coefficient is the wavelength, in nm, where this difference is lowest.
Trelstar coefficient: 464.069 nm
